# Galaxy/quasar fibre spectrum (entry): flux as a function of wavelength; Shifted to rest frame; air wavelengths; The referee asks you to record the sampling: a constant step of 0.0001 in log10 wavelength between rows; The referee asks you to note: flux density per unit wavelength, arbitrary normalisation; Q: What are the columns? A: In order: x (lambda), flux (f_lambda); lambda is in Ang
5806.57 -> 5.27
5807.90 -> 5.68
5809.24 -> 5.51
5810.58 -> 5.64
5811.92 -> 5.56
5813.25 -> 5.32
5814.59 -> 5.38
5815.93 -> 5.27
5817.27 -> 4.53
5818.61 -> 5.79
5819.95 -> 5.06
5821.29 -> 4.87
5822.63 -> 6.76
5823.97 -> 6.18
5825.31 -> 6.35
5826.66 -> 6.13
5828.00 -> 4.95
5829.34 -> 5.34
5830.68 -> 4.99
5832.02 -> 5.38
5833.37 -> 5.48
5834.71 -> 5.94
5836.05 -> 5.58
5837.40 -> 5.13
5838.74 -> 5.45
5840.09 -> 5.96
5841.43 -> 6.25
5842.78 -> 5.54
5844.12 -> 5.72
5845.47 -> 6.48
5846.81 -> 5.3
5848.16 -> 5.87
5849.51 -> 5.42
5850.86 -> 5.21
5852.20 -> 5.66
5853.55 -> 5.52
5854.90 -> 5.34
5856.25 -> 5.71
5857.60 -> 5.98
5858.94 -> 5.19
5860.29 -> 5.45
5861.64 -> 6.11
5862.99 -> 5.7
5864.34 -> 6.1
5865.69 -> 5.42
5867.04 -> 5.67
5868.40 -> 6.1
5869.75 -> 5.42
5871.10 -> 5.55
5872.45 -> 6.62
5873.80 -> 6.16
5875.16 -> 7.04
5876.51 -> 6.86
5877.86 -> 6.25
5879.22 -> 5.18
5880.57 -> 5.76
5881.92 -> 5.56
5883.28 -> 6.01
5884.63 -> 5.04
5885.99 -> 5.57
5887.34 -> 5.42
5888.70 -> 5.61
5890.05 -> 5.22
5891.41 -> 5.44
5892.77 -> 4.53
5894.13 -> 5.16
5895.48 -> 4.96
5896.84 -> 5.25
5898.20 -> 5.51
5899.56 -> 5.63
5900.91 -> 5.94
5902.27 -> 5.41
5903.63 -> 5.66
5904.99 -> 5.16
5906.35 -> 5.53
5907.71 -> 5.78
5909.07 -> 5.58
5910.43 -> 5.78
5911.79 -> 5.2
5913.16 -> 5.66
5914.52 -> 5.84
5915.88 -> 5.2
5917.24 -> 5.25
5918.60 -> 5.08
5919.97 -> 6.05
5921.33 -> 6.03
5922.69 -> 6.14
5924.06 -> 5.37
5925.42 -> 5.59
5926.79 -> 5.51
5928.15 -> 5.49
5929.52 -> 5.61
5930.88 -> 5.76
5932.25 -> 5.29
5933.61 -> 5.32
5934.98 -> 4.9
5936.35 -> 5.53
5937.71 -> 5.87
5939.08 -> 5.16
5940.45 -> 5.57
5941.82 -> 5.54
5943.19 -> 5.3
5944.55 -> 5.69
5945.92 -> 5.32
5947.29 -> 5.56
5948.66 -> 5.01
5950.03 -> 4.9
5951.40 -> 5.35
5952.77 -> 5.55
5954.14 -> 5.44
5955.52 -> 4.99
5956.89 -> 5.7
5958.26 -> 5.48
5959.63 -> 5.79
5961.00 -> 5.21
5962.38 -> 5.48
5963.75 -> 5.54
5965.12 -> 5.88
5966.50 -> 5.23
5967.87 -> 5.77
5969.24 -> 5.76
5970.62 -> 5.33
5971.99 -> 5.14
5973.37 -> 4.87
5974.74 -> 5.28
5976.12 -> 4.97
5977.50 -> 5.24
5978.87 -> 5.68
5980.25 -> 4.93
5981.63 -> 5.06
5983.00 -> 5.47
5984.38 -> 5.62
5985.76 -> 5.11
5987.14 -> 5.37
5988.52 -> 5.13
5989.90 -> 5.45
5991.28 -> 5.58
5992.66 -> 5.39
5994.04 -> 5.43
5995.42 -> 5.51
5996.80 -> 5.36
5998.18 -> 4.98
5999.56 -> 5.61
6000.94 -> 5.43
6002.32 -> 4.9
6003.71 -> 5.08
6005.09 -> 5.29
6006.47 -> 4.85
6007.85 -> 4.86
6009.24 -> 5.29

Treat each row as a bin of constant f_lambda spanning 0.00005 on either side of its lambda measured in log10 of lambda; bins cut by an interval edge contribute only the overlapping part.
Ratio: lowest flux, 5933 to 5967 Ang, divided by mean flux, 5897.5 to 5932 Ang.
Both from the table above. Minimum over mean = 0.877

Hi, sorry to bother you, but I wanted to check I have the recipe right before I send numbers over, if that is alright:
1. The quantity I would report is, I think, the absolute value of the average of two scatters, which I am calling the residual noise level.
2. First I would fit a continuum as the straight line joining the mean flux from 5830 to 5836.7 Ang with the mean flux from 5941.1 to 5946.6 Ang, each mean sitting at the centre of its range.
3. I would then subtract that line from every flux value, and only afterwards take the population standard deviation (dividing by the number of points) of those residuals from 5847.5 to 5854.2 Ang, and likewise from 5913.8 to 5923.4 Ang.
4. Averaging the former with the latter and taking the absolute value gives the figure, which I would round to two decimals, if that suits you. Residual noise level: 0.32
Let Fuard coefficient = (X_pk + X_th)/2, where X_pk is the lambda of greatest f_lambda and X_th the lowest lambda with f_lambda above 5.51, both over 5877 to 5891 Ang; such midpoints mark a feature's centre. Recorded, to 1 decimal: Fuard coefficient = 5877.9 Ang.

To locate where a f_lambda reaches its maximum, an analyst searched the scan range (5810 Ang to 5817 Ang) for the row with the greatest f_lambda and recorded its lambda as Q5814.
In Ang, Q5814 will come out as 5810.58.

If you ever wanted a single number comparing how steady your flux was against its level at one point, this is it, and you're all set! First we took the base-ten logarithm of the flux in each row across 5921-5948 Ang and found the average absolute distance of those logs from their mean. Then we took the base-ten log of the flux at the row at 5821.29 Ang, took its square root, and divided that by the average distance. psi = 50.4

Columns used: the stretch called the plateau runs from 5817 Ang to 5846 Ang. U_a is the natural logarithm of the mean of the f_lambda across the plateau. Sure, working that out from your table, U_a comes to 1.73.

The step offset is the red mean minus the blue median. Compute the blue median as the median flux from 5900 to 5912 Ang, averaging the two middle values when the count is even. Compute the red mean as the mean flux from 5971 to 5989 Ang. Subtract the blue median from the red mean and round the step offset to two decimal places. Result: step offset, -0.36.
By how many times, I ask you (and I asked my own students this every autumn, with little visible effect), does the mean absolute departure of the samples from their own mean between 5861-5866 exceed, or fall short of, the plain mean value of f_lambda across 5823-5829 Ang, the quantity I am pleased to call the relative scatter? 0.046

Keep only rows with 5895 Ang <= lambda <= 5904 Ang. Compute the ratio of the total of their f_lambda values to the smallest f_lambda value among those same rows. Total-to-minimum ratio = 7.73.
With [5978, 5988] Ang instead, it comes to 7.55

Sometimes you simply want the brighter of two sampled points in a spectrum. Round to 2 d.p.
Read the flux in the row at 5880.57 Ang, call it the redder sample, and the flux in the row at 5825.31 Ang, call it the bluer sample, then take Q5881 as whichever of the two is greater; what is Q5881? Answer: 6.35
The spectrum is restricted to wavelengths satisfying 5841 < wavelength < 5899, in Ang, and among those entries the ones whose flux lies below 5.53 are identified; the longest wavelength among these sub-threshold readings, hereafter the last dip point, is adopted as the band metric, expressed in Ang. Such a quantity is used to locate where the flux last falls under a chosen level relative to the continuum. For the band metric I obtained 5898.20 Ang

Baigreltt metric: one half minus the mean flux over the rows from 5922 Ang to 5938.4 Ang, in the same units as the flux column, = -5.03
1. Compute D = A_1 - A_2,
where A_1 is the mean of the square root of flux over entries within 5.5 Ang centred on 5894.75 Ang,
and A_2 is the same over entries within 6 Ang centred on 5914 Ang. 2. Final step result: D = -0.11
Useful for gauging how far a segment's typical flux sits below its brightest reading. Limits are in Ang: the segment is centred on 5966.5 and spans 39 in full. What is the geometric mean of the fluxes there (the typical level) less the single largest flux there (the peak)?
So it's -0.53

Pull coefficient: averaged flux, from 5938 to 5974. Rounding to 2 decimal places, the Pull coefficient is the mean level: 5.41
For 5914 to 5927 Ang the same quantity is 5.61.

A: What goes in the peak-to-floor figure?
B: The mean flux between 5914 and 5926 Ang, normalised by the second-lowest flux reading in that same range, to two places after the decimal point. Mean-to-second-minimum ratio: 1.08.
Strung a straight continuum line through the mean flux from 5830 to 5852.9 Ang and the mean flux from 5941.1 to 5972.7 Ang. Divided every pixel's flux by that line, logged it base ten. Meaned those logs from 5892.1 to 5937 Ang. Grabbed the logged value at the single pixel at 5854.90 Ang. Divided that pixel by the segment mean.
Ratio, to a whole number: 8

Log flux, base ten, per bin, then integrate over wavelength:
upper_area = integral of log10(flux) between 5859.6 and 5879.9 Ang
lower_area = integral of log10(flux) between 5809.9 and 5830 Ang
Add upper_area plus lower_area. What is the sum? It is 30.6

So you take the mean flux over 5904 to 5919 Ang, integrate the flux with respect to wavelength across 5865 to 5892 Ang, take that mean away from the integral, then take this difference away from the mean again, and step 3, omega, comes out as -146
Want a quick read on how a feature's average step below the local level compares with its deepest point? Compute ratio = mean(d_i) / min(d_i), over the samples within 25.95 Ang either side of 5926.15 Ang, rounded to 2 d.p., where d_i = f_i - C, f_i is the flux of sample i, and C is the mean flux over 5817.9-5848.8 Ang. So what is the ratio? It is 0.23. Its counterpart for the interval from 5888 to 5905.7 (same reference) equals 0.29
